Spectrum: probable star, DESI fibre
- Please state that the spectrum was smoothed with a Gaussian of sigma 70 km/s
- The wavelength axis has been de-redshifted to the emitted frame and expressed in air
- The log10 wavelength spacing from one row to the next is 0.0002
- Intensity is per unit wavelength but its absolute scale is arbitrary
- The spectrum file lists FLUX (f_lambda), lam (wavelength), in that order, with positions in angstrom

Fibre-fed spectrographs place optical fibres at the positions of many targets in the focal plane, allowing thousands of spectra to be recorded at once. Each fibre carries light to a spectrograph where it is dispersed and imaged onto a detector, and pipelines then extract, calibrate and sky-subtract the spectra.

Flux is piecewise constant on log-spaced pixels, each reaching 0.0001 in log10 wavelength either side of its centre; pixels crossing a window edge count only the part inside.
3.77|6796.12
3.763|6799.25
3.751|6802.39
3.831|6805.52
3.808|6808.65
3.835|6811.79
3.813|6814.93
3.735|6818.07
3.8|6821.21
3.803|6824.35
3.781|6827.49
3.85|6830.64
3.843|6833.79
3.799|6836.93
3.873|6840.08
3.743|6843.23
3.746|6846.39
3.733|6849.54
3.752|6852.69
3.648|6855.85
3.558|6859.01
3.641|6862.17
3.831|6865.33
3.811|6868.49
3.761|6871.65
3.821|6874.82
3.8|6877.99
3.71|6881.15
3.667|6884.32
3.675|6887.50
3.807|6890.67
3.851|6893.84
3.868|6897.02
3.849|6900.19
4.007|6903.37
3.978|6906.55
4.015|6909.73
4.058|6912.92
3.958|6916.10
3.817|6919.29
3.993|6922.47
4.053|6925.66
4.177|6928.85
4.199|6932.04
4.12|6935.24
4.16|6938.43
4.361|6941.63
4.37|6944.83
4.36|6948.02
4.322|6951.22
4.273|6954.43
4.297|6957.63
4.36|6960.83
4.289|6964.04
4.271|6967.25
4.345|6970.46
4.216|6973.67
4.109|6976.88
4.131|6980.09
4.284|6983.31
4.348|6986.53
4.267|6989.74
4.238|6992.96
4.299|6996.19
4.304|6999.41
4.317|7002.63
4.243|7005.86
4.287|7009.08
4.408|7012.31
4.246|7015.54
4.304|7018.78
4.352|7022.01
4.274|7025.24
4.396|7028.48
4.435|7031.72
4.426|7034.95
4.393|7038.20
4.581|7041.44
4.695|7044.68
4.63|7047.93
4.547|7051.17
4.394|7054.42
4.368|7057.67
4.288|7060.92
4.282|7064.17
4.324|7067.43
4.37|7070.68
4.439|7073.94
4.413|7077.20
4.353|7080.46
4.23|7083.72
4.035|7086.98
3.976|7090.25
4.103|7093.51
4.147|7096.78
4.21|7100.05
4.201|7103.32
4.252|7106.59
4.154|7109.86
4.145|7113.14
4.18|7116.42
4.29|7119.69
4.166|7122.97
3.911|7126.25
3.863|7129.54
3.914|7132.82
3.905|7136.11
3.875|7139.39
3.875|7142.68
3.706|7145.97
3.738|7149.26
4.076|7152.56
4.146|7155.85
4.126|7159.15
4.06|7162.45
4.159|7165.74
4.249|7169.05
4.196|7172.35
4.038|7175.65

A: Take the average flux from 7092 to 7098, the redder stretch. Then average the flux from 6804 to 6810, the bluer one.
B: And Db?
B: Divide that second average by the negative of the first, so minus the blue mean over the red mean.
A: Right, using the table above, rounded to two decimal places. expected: -0.93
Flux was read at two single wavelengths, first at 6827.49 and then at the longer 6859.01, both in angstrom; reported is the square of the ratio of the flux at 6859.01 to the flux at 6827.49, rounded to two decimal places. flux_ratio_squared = 0.89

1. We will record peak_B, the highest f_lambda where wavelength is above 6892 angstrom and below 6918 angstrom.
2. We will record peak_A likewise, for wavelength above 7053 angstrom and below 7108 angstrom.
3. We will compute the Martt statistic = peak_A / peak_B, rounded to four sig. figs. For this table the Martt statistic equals 1.094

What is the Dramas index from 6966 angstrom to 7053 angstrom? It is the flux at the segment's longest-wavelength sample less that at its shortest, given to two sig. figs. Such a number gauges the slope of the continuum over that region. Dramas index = 0.28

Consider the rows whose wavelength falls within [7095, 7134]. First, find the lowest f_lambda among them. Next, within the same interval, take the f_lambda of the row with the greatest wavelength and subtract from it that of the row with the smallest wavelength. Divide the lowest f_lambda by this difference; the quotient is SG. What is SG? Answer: -17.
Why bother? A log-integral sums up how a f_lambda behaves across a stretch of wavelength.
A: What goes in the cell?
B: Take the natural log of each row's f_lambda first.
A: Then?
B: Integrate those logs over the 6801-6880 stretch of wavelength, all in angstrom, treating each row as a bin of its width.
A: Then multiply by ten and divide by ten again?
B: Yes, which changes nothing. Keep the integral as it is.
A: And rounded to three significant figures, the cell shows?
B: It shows 105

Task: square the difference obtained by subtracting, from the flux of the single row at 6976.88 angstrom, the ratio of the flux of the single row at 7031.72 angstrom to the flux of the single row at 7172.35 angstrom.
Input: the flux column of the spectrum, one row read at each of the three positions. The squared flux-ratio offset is 9.3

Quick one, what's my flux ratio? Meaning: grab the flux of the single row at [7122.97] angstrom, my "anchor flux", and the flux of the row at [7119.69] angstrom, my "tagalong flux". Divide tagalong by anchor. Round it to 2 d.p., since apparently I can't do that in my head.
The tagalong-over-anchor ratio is 1.03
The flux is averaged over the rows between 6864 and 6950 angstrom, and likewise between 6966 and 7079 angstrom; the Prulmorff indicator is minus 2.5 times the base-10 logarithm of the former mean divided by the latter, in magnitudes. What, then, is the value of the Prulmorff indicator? 0.10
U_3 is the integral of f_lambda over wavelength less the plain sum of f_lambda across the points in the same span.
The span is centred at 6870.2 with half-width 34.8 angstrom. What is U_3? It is 179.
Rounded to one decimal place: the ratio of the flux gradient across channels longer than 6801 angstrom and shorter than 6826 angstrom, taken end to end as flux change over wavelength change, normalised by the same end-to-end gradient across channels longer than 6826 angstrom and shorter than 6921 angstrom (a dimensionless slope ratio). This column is 6.0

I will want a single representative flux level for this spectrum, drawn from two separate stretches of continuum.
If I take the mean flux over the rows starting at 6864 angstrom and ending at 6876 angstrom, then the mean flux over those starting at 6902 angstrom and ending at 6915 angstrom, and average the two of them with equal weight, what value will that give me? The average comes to 3.91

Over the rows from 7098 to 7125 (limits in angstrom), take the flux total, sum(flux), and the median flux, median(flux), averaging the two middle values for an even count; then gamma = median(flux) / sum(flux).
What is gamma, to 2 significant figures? 0.12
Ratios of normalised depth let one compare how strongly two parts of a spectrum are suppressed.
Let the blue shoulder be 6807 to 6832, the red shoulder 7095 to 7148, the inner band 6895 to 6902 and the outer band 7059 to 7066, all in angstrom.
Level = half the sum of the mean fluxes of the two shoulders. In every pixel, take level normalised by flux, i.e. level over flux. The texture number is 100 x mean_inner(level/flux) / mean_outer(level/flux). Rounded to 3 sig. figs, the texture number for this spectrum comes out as 111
